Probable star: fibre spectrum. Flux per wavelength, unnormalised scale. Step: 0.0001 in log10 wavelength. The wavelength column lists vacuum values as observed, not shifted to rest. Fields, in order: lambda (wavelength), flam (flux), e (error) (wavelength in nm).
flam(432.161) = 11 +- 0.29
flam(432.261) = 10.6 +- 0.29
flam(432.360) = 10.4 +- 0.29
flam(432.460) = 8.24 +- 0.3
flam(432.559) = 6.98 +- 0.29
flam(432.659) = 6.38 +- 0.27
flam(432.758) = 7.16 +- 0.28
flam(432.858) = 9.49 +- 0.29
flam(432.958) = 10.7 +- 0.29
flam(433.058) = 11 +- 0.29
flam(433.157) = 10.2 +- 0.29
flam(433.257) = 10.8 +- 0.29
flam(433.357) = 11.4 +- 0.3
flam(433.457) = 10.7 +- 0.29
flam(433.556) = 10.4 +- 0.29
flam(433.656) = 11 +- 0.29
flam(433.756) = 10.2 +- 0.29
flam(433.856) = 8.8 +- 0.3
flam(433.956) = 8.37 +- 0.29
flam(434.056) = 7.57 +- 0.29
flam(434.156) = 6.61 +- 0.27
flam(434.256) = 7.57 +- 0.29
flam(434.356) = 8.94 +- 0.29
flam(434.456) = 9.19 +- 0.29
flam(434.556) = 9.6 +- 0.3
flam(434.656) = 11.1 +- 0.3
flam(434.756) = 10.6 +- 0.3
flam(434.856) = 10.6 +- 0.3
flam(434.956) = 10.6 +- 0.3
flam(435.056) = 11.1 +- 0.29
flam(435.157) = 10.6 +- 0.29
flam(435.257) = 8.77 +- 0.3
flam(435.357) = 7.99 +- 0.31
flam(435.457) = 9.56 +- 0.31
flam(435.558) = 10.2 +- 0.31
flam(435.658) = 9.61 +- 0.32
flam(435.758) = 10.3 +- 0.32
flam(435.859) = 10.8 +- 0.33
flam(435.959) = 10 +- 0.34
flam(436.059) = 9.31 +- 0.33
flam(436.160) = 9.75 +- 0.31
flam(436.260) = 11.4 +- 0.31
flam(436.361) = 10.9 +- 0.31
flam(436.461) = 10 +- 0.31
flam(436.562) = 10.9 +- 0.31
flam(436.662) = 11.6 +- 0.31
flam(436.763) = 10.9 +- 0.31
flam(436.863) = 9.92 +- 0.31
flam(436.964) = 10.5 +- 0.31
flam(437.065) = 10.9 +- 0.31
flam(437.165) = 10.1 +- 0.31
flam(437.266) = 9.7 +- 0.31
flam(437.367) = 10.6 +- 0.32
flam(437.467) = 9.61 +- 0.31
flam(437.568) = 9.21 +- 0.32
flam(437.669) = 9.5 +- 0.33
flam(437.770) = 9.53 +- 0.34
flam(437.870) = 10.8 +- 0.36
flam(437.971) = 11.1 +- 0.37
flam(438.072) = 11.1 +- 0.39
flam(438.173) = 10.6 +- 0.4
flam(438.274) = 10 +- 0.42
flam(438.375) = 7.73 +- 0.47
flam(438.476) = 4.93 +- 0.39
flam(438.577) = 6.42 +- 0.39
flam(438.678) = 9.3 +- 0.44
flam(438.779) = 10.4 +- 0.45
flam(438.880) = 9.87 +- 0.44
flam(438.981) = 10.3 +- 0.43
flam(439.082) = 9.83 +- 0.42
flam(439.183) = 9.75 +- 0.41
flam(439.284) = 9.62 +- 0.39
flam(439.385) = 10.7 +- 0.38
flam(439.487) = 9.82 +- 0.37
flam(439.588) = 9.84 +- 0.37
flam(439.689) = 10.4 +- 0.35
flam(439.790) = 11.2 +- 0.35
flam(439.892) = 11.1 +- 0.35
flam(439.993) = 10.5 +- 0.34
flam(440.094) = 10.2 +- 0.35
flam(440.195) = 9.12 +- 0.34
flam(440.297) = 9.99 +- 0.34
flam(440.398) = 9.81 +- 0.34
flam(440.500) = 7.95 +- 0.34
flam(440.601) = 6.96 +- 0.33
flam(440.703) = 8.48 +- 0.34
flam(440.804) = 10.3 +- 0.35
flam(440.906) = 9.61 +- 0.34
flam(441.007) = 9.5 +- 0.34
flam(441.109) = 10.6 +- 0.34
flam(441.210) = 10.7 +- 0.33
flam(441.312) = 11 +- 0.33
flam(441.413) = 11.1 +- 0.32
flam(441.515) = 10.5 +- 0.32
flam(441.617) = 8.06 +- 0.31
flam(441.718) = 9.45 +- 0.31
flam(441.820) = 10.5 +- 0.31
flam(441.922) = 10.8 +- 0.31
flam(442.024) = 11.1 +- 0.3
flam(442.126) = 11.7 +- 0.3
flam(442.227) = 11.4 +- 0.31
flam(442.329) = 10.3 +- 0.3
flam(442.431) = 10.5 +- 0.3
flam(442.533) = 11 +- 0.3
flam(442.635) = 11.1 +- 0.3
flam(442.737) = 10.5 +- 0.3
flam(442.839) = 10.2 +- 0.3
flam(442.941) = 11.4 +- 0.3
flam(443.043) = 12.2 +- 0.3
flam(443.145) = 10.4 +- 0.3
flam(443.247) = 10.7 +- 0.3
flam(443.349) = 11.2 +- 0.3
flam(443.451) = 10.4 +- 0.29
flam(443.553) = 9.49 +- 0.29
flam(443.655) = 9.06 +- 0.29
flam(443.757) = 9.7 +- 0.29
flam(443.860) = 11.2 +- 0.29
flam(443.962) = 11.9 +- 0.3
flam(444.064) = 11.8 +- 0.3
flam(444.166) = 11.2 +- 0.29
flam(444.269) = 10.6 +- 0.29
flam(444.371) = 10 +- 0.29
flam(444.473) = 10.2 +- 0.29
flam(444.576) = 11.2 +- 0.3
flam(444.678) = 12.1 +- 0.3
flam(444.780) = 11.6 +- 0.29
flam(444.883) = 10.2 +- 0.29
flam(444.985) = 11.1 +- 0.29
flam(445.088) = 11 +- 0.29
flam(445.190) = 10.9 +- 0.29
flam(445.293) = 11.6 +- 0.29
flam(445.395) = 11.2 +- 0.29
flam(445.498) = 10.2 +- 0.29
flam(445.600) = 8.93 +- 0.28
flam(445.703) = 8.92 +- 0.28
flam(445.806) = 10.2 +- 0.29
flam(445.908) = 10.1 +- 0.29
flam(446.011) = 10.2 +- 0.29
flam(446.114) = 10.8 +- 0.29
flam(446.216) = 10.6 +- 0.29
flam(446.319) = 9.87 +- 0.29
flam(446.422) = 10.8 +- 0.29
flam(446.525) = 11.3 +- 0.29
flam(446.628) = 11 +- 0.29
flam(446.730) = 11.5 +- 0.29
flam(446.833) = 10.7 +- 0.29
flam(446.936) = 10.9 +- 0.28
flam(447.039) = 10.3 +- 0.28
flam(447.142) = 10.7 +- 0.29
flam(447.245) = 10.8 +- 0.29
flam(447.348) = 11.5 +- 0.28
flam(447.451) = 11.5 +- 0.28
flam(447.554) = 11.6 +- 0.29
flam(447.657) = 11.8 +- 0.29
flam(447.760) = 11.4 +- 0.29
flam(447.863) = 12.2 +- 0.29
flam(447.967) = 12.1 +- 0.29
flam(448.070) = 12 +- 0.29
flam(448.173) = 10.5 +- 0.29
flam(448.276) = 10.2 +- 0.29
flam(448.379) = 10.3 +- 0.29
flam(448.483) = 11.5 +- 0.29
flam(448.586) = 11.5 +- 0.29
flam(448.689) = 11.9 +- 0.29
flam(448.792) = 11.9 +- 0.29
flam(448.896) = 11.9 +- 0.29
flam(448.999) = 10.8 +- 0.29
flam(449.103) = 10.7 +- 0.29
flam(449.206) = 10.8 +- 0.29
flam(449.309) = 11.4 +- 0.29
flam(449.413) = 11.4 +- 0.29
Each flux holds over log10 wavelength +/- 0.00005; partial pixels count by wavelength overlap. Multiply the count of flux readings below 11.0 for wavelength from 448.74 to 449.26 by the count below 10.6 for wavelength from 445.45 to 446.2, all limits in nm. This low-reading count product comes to 18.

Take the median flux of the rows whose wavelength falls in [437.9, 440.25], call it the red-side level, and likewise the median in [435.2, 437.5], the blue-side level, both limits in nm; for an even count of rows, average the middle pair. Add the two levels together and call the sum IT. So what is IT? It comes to 20.1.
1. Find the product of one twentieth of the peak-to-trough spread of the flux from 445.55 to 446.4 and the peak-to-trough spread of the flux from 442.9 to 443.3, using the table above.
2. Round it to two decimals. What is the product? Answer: 0.17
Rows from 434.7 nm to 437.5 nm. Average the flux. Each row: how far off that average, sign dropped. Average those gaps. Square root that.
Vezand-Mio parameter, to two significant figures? 0.79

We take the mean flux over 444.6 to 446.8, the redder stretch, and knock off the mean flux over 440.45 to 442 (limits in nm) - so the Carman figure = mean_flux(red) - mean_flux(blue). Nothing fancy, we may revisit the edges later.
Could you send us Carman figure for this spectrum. 1.0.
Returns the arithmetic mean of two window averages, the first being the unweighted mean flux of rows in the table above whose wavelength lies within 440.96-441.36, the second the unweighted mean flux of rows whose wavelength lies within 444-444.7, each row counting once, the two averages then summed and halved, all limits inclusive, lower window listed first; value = 10.7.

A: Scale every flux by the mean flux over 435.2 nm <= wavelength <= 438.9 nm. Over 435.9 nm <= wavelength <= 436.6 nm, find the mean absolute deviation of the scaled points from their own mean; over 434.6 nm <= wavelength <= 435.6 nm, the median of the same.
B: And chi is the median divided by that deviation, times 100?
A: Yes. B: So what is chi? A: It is 1663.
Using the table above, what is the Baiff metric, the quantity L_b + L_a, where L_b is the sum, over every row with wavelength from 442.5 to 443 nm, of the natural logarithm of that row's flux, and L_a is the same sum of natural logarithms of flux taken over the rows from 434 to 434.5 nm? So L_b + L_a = 22.3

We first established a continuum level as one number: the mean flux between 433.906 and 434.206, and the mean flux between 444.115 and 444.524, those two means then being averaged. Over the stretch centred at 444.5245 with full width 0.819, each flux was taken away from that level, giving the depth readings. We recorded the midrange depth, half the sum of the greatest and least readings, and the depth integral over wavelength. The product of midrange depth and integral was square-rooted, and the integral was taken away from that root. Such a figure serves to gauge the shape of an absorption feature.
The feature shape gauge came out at 3.3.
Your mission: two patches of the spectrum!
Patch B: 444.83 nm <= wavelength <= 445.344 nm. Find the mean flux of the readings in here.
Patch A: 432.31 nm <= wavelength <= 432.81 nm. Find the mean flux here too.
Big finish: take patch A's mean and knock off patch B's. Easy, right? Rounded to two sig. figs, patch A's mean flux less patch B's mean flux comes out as -3.1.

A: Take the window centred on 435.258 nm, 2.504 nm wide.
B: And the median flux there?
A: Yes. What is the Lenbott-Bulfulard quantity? 10.0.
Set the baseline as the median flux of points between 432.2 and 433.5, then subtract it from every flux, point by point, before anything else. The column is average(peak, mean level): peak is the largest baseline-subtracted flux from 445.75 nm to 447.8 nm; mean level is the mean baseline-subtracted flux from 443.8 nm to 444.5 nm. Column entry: 1.0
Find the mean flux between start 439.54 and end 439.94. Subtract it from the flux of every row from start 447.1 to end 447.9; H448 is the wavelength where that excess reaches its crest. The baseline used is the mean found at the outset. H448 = 447.863 nm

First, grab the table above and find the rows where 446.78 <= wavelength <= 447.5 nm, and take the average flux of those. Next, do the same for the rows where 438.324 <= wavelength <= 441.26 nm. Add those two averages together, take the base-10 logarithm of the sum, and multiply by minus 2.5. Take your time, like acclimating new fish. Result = -3.27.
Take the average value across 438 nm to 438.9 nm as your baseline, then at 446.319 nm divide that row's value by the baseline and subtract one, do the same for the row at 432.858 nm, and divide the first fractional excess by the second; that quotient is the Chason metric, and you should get 1.7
